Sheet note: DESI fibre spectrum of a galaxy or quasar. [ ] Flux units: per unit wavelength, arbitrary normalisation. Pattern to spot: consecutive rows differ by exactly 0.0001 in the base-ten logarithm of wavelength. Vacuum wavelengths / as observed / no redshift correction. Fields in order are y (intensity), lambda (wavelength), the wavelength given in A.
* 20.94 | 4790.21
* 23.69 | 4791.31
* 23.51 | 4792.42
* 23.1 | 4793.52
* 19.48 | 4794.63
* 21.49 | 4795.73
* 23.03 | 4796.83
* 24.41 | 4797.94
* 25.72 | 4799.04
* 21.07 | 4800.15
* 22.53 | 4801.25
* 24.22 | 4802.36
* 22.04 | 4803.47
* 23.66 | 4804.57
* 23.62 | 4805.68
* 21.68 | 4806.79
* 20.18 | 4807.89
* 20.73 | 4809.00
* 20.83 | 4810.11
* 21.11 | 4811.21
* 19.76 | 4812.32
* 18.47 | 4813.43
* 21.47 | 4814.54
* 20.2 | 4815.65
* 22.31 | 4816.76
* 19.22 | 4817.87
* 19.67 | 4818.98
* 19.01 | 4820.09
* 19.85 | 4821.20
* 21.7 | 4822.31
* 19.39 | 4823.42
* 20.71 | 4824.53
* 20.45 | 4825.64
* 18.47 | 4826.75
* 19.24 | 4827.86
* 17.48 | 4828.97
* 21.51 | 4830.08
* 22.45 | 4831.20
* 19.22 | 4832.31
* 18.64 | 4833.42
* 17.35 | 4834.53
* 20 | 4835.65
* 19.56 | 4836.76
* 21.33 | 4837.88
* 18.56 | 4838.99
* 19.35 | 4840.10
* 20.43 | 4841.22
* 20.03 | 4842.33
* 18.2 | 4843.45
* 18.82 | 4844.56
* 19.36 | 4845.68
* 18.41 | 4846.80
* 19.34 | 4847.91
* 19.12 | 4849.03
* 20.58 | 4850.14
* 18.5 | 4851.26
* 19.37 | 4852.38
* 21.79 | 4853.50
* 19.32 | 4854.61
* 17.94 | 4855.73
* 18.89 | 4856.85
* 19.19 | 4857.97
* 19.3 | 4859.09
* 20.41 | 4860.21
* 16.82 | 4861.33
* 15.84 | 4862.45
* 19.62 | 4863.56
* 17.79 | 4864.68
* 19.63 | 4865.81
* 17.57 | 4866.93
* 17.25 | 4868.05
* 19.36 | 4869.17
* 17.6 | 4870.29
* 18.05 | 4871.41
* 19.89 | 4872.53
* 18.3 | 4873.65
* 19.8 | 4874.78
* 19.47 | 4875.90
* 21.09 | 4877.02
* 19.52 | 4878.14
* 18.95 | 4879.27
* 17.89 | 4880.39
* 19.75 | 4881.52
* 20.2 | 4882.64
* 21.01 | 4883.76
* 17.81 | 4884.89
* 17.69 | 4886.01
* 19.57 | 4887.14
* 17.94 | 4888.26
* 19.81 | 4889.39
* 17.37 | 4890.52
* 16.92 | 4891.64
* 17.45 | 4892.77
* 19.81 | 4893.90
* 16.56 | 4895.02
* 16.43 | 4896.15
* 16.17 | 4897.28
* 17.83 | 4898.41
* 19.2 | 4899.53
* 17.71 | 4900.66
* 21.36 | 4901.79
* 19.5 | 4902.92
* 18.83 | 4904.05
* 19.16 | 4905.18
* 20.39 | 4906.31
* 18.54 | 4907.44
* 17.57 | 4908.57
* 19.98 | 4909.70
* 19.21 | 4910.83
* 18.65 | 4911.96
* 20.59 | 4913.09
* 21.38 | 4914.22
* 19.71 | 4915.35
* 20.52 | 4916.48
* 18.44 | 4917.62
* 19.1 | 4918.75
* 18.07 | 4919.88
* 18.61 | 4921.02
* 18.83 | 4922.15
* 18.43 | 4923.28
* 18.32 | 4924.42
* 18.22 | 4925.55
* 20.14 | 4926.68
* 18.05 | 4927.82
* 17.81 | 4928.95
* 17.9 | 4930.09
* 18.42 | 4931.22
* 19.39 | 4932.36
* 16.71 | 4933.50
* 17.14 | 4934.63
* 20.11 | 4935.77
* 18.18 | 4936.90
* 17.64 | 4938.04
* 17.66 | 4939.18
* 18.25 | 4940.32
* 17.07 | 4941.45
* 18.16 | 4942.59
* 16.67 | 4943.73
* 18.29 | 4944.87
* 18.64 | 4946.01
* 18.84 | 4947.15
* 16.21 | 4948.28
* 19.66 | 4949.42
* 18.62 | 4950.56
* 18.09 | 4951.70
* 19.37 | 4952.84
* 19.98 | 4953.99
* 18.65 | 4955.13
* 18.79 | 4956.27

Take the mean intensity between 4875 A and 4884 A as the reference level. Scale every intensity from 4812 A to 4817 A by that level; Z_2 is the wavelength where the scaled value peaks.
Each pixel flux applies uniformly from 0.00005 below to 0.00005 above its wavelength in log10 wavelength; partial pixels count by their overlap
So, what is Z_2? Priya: 4816.76 A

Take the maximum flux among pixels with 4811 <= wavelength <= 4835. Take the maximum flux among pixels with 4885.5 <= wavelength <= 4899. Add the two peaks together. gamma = 42.3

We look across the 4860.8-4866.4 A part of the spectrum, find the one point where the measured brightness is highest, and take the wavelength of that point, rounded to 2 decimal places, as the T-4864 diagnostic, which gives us 4865.81 A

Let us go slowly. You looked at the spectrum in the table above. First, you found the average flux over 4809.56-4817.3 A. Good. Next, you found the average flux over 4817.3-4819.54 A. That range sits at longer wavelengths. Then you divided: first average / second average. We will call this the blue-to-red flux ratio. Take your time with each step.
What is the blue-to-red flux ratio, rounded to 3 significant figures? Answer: 1.06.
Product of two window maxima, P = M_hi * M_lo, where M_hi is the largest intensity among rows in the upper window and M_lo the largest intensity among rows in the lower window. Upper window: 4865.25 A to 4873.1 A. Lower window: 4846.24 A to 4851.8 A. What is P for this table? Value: 409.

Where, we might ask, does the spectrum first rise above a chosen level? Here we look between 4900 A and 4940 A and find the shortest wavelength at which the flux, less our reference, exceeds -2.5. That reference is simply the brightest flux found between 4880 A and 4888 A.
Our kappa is 4901.79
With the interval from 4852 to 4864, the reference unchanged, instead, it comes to 4852.38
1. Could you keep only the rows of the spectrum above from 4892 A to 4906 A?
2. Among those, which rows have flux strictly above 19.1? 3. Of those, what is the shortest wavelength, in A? 4893.90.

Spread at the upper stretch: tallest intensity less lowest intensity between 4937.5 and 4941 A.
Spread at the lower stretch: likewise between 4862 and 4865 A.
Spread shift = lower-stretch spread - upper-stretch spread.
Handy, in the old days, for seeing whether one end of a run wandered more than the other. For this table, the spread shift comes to 3.2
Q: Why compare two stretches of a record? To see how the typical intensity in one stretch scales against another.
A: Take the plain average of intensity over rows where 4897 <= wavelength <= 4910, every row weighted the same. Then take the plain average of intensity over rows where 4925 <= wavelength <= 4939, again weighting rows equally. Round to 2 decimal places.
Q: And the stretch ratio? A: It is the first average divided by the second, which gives 1.03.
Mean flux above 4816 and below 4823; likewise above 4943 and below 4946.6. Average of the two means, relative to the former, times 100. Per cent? 94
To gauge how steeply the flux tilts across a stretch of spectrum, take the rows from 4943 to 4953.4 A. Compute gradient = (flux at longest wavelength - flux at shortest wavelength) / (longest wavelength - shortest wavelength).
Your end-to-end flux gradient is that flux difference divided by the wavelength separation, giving 0.30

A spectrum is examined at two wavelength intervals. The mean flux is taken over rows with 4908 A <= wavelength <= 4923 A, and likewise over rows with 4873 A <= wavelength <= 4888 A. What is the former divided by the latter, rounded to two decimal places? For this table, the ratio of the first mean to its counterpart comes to 1.00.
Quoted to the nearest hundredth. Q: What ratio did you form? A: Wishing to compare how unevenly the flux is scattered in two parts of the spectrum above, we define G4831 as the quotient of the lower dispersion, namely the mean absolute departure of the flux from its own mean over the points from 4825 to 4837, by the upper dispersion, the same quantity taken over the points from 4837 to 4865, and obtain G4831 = 1.28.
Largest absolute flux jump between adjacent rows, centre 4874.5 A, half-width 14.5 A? 3.8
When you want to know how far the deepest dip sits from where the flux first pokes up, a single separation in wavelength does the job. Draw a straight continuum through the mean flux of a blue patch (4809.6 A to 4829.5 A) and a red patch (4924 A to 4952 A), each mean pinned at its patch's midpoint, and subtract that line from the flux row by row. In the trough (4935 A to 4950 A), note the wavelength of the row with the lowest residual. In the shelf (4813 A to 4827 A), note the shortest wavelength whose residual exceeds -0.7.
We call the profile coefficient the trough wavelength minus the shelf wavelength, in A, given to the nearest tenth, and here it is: 133.7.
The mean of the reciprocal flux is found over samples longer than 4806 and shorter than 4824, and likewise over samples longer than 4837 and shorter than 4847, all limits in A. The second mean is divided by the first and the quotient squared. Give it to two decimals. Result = 1.10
